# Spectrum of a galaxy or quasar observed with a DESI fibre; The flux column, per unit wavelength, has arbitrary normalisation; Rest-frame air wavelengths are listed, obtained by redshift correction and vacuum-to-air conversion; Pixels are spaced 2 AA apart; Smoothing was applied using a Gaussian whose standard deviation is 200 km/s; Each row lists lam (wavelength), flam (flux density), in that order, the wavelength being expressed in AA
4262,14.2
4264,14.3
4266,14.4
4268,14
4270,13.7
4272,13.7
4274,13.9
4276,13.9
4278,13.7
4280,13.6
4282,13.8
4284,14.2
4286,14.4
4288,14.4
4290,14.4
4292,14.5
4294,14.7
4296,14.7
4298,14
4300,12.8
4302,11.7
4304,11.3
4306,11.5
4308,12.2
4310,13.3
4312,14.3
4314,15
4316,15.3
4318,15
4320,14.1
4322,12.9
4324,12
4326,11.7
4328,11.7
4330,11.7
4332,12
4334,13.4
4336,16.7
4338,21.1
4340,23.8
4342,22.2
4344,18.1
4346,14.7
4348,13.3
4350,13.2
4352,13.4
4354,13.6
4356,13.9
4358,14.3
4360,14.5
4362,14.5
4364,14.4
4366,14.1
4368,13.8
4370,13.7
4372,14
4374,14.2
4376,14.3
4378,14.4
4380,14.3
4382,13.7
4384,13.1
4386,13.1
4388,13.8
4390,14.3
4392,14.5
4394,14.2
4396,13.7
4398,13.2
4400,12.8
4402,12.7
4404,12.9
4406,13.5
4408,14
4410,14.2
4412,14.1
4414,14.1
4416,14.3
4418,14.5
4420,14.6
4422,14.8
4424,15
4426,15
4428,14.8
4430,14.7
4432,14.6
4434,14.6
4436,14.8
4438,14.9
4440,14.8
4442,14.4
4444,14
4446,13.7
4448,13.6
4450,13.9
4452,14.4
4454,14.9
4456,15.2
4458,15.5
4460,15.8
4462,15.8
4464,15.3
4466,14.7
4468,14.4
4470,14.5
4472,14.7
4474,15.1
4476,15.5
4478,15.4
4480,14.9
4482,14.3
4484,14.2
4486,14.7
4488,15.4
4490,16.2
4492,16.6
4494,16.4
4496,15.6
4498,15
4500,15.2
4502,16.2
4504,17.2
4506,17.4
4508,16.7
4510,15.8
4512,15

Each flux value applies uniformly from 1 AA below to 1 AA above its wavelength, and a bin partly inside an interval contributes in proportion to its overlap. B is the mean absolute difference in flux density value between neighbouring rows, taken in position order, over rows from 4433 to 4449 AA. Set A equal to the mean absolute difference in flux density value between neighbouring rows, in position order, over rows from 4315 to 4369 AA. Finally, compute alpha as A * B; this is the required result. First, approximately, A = 1.09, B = 0.23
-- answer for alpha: 0.249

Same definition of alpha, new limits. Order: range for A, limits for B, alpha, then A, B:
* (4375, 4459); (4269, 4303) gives 0.077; 0.27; 0.29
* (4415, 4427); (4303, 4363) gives 0.153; 0.14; 1.09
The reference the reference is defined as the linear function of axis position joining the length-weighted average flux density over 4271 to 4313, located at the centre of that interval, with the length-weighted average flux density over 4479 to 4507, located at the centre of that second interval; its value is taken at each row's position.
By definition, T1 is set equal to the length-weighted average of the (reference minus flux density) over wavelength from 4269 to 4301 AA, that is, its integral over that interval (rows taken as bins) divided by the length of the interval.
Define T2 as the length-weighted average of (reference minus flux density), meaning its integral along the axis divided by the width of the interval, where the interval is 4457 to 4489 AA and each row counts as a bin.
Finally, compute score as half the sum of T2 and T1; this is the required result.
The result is 0.0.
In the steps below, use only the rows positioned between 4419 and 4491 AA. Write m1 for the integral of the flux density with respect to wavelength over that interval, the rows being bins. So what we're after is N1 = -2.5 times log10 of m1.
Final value -7.6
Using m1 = 1066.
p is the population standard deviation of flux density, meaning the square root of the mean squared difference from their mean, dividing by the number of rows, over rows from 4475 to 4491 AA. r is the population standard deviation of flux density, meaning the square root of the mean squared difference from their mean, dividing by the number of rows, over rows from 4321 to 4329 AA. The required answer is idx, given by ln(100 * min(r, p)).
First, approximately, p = 0.6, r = 0.5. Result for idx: 3.9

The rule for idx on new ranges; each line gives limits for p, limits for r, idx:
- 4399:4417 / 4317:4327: 4.1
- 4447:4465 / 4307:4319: 4.3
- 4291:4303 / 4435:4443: 3.0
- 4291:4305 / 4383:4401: 4.1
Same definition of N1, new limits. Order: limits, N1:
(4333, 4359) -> -6.6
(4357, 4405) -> -7.1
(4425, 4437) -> -5.6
